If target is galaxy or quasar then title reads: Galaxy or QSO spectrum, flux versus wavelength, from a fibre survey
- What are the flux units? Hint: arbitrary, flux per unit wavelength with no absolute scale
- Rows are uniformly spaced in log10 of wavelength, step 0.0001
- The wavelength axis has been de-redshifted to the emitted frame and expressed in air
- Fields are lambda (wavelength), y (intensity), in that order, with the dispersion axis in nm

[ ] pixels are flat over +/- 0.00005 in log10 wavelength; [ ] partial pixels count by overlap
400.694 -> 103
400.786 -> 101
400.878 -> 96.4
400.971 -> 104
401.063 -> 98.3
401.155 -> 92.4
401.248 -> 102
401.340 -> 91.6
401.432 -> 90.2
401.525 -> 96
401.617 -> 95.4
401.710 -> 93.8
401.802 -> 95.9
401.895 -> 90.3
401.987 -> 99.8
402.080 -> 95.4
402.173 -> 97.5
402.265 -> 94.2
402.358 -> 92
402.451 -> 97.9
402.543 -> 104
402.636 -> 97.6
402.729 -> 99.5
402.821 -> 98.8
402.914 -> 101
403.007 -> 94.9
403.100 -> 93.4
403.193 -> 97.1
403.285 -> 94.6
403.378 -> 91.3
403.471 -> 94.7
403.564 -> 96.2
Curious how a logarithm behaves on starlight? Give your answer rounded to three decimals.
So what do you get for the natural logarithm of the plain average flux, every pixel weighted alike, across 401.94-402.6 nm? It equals 4.577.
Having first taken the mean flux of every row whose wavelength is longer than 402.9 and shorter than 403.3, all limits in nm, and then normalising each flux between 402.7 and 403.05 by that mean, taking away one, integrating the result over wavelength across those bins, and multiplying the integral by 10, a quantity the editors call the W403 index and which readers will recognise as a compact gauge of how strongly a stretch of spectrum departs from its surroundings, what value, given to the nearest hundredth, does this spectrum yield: 0.09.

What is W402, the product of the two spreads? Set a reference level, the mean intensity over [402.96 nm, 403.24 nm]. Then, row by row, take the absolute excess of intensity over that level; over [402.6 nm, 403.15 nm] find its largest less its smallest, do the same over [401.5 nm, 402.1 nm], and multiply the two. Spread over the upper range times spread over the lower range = 26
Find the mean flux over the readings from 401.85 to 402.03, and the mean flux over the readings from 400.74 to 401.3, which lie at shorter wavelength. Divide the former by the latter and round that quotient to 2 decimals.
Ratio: 0.96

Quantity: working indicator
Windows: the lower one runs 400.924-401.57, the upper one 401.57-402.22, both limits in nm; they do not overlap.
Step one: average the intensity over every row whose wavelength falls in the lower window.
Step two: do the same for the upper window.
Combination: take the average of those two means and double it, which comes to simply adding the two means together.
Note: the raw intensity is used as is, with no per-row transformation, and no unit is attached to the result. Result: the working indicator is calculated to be 192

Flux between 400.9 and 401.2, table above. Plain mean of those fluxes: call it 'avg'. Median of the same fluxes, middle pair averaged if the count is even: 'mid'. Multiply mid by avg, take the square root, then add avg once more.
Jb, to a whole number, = 196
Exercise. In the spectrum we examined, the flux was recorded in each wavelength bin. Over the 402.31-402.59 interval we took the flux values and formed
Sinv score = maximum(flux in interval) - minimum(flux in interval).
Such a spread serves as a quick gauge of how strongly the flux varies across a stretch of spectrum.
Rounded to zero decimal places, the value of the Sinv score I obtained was 12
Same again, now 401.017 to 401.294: 10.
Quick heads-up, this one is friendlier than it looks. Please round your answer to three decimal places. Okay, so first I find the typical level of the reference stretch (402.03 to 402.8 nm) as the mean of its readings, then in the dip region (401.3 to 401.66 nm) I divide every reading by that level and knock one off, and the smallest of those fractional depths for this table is -0.073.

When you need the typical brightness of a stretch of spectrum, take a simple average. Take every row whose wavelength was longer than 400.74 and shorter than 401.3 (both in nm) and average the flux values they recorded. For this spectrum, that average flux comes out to 99.0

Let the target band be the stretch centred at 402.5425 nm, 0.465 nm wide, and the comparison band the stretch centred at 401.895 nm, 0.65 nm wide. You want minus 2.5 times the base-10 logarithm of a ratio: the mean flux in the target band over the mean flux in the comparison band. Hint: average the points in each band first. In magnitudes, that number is -0.03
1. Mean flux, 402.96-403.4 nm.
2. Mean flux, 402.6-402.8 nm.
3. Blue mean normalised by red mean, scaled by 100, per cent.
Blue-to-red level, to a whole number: 105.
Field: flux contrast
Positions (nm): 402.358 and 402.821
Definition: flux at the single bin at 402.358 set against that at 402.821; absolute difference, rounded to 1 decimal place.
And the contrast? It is 6.8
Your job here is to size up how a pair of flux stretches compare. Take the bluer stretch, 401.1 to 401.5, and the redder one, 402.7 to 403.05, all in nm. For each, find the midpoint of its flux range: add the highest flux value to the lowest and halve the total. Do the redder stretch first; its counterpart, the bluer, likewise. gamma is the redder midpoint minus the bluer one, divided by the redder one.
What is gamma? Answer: 0.019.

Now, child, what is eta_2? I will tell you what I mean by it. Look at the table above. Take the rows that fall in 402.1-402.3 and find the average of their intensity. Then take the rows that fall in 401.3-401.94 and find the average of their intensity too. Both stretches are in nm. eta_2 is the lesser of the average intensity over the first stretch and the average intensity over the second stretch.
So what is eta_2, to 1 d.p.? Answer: 93.3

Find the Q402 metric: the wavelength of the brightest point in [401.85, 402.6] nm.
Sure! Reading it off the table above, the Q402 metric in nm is 402.543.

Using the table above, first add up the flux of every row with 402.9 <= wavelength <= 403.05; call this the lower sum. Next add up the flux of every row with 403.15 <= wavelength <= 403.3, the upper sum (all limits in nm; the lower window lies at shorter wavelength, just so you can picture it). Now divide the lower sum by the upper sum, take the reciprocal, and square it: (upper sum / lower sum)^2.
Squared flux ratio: 0.96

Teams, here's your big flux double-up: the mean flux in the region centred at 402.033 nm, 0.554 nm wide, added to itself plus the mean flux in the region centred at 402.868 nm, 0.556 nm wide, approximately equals 289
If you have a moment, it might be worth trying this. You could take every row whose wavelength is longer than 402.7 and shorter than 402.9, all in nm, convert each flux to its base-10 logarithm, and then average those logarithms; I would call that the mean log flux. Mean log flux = 2.00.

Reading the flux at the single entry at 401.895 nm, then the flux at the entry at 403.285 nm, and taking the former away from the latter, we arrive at 4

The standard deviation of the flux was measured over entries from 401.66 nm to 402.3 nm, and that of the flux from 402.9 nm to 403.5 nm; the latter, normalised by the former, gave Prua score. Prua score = 1.0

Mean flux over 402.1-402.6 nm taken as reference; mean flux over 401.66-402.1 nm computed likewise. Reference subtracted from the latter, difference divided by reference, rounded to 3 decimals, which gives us -0.021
